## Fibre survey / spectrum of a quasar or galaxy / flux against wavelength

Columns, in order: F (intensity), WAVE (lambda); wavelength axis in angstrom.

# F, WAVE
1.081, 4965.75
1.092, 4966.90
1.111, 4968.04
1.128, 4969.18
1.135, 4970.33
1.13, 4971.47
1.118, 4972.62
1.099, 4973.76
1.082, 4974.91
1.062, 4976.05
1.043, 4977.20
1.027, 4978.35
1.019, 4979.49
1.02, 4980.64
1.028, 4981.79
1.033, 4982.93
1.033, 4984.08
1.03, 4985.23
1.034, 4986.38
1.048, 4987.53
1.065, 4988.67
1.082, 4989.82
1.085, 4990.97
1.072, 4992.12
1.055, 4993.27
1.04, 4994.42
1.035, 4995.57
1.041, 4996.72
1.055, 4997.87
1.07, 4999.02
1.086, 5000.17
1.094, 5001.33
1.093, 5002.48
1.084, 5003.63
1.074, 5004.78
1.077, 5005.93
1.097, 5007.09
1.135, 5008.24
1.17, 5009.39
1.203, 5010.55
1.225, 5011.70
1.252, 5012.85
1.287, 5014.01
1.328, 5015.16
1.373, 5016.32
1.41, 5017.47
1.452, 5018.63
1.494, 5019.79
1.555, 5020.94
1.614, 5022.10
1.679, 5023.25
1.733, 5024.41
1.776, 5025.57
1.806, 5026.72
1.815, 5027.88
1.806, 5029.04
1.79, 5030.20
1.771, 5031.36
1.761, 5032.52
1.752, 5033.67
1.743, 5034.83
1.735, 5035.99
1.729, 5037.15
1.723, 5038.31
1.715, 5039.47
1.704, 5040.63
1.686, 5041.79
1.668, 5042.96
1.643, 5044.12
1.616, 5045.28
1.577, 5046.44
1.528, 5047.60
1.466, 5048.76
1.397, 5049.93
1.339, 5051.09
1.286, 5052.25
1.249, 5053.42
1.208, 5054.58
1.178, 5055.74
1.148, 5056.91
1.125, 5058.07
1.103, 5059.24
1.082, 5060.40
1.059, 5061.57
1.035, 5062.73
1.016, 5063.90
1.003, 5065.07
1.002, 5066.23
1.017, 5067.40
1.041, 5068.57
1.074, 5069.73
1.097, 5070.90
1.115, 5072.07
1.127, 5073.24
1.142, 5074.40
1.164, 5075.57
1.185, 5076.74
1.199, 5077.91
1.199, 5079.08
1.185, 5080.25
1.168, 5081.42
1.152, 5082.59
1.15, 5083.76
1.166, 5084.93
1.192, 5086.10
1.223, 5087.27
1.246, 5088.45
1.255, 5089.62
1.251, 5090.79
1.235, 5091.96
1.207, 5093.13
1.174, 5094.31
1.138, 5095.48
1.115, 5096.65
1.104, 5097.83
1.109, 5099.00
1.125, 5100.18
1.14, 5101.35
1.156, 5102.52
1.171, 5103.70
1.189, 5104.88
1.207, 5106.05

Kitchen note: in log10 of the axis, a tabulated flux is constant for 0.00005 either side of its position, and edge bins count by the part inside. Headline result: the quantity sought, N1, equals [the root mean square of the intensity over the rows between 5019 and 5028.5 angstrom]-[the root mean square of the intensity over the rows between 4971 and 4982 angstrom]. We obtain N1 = 0.62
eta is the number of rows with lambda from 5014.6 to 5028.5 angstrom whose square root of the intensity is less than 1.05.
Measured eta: 0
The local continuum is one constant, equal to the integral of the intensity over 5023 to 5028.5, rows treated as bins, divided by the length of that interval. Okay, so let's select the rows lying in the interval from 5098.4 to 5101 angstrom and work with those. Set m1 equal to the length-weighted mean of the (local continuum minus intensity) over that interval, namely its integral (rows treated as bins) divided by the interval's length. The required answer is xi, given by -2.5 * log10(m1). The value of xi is 0.472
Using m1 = 0.65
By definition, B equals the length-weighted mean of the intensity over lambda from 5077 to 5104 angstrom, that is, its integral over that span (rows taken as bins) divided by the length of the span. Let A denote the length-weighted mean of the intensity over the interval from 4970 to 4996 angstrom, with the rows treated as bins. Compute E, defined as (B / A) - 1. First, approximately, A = 1.1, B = 1.18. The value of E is 0.11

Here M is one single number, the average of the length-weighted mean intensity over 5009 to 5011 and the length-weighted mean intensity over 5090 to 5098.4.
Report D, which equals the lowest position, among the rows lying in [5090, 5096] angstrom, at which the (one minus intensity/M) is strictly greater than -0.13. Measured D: 5090.79 angstrom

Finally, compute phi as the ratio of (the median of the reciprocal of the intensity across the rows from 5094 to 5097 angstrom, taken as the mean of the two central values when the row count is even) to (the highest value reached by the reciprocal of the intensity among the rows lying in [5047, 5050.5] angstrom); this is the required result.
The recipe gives 1.23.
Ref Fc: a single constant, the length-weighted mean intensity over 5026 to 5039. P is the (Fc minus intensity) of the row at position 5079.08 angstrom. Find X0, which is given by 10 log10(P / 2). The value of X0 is -5.5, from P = 0.57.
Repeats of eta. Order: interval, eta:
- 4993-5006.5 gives 12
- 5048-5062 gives 2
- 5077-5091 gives 0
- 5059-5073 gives 10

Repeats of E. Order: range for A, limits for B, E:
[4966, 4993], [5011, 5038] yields 0.50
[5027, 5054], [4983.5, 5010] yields -0.34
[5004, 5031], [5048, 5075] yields -0.20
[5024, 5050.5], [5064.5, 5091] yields -0.32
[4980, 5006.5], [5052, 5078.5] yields 0.05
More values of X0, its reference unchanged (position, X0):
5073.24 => -4.9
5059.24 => -4.8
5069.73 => -4.6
